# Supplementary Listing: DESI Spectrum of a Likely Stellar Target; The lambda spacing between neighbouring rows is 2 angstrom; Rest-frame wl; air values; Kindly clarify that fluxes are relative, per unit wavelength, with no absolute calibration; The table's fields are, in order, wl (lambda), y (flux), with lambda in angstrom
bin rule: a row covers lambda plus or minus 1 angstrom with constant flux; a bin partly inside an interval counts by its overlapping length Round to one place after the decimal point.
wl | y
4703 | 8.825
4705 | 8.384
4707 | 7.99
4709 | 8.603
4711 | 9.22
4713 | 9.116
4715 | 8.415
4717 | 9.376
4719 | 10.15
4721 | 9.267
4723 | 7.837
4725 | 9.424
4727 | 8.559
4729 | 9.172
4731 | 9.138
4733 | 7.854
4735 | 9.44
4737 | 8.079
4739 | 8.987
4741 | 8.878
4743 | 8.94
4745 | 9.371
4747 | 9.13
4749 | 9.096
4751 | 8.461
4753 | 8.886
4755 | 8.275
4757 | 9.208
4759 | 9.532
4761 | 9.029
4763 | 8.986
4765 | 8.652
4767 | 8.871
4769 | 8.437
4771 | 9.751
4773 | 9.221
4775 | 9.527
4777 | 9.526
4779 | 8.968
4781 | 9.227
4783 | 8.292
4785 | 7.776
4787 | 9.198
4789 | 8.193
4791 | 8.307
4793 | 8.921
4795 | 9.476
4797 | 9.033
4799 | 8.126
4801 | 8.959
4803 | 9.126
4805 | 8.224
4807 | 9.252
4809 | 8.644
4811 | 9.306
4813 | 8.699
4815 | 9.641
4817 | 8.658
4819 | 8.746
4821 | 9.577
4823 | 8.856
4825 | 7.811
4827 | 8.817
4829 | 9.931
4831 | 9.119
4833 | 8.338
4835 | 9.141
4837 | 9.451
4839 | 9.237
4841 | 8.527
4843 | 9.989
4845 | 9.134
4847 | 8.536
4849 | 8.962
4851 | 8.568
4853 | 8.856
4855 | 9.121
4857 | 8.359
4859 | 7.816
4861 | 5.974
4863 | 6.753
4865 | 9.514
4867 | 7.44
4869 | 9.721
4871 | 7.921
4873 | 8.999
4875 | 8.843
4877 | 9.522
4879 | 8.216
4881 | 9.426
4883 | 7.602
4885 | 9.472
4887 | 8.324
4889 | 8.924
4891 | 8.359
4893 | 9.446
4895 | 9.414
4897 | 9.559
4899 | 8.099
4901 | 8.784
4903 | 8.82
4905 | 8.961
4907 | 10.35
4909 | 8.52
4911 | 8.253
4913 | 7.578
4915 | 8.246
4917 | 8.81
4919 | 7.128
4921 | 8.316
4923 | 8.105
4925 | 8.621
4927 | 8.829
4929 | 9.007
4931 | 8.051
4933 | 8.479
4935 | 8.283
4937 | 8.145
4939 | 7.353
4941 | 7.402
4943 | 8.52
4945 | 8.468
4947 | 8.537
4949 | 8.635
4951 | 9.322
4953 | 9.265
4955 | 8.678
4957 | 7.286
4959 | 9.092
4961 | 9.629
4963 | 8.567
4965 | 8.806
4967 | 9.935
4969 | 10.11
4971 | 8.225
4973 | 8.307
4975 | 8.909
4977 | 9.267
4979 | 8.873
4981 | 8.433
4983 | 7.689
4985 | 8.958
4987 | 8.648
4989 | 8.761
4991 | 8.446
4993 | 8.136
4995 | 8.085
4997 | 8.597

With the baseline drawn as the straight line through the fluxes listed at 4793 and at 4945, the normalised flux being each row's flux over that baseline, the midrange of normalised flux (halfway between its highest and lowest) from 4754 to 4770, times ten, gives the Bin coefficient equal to 9.9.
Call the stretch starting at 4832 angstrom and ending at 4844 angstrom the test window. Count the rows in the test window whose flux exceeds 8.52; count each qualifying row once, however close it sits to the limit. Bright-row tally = 5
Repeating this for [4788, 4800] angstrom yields 3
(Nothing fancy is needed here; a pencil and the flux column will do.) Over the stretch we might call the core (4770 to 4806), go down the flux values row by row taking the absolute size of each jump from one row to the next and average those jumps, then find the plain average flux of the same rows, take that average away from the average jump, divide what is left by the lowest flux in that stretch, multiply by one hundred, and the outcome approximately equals -107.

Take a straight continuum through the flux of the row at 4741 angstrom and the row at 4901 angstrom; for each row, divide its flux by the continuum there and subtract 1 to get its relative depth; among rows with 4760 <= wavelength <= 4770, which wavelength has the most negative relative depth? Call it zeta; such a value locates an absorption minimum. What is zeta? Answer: 4769 angstrom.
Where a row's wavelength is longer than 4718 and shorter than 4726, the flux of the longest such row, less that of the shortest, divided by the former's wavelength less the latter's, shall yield -0.12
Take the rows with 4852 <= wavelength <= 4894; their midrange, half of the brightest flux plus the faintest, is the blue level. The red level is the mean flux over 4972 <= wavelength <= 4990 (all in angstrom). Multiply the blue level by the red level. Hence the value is 67.9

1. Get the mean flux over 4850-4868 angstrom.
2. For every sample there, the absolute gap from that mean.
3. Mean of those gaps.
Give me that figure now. 0.932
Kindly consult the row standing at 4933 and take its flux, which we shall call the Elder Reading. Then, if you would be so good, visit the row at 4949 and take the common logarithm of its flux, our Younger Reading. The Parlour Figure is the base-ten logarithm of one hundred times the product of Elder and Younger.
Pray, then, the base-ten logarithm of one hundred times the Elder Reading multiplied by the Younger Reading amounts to 2.90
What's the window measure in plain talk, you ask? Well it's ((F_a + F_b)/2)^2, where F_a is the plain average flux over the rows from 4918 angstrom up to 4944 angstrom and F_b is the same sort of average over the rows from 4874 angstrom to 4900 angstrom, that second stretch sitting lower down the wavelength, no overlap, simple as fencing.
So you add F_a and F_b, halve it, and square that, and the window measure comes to 73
